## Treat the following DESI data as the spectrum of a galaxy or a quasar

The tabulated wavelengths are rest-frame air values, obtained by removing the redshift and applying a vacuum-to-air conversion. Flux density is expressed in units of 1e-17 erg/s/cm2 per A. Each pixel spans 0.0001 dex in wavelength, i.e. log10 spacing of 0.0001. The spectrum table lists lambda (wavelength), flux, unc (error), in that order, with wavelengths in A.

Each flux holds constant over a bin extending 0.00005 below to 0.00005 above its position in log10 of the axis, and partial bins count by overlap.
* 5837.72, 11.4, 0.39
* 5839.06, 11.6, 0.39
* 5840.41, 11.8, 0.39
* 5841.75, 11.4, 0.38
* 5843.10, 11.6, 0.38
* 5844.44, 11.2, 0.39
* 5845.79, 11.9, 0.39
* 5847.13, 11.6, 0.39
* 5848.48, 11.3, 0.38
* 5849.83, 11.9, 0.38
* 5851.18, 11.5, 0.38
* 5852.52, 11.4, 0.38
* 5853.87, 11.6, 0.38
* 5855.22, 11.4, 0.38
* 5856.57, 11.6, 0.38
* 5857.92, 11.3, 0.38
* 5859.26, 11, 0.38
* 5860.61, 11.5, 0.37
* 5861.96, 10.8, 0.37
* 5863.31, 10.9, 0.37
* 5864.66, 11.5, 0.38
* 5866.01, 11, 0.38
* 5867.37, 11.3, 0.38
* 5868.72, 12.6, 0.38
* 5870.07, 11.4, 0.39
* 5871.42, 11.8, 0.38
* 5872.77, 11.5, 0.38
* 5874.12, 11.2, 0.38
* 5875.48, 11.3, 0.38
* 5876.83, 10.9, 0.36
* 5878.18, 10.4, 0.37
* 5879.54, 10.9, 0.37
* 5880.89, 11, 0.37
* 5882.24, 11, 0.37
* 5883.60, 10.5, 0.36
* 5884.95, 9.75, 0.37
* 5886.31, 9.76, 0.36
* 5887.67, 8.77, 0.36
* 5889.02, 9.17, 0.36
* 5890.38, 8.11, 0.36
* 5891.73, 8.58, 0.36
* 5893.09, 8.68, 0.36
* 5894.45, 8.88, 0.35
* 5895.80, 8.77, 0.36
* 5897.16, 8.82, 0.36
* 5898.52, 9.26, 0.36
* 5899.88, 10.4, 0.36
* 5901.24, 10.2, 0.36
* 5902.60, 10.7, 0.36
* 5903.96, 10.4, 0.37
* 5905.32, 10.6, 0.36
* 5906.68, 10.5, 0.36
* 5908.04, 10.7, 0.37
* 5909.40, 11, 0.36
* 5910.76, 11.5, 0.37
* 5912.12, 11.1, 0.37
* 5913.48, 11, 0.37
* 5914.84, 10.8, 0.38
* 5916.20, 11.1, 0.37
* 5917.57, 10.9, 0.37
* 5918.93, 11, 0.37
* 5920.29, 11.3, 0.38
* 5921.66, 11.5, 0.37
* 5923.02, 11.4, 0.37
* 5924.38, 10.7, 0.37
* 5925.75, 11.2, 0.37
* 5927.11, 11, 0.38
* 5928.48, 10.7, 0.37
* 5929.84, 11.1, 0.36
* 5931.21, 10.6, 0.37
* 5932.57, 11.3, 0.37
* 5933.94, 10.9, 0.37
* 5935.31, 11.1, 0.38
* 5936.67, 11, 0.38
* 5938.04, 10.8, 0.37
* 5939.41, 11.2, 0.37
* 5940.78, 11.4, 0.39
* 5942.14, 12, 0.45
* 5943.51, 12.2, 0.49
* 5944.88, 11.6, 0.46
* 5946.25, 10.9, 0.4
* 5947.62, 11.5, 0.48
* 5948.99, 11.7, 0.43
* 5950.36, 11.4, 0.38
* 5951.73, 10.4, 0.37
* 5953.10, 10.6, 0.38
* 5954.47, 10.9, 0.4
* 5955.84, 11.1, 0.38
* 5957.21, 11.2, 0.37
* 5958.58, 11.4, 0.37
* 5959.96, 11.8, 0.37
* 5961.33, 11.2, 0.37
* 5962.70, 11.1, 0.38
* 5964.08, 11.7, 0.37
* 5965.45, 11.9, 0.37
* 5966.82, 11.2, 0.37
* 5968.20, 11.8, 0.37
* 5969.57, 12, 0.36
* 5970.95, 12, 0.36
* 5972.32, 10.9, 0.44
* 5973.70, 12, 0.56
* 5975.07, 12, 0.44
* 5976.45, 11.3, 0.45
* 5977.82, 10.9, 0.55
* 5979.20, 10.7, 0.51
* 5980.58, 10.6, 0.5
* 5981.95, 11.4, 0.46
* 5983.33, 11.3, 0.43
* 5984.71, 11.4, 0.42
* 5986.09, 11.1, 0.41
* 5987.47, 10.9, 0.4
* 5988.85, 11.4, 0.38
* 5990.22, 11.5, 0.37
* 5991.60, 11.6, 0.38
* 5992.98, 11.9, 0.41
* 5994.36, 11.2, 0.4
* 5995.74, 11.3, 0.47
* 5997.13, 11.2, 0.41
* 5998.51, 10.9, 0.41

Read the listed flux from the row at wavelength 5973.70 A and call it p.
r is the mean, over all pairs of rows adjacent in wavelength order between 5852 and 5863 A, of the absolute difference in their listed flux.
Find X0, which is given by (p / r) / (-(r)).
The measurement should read -102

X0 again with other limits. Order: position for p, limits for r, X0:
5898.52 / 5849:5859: -170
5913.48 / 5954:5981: -71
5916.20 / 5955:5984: -66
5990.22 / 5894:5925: -126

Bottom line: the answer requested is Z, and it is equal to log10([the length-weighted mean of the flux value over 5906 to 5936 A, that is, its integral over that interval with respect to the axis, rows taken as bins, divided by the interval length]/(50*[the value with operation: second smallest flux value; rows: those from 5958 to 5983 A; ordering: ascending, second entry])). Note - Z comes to -1.69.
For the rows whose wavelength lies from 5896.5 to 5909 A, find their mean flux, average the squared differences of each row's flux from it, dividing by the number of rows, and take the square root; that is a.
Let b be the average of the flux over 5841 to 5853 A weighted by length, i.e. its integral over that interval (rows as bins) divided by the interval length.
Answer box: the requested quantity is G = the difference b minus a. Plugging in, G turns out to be 10.9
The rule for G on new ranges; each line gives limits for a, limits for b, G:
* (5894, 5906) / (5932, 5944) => 10.5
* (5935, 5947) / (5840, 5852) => 11.1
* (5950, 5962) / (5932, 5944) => 10.9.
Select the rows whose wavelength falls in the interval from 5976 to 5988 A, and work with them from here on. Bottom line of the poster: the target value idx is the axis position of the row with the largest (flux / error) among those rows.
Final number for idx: 5987.47 A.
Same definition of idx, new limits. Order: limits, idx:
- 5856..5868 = 5860.61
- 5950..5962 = 5959.96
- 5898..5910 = 5909.40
